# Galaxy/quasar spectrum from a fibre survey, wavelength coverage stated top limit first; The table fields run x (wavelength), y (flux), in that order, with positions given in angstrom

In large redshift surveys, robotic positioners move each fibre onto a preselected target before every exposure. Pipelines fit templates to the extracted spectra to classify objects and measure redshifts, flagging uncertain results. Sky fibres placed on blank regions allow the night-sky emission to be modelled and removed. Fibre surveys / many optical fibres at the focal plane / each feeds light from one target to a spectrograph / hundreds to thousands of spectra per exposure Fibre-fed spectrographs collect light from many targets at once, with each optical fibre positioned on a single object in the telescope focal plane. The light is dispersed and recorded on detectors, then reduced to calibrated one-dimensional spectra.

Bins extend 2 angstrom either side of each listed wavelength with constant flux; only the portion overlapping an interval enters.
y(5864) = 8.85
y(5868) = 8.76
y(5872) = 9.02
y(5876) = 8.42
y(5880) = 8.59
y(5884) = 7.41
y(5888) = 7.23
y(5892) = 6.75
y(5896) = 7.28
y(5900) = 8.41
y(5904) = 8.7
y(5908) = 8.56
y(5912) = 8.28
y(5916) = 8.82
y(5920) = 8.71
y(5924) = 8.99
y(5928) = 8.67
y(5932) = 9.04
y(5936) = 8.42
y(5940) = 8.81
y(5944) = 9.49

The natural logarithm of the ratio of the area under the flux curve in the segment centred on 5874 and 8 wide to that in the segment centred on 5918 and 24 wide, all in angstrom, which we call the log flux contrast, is -1.1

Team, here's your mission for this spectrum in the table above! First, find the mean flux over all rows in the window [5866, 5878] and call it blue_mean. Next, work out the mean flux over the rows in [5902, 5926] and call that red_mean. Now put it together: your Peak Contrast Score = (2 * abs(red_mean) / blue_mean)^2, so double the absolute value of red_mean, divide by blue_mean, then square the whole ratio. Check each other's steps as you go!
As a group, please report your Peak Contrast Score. 3.9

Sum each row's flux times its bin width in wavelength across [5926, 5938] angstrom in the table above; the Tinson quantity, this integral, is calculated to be 105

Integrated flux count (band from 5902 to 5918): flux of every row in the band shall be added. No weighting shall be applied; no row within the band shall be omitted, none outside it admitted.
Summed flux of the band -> 34.4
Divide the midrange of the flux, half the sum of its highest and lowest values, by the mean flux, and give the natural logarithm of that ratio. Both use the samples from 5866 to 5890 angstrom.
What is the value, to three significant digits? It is -0.0139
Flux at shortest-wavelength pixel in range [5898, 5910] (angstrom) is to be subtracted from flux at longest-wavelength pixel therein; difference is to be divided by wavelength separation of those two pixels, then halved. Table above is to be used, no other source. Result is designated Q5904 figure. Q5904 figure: 0.0094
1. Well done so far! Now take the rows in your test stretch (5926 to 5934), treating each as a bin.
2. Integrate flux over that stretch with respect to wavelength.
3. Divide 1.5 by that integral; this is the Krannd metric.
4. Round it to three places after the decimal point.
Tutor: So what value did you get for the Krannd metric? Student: 0.021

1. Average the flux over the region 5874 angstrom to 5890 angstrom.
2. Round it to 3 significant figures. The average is 7.91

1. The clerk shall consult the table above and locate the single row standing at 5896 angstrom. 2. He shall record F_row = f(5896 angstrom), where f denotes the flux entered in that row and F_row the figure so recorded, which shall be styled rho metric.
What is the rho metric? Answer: 7.28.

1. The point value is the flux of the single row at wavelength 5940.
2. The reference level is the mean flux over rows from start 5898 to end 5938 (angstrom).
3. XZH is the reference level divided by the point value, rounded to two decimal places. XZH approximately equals 0.98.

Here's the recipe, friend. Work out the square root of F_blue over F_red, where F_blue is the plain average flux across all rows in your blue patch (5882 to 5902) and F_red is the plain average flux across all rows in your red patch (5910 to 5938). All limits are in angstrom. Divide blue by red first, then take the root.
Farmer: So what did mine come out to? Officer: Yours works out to 0.92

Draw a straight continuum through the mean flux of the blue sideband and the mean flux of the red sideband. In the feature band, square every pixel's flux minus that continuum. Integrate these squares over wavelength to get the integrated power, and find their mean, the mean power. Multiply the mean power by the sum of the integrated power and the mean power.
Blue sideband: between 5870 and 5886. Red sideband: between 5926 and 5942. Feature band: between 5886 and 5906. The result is 28.4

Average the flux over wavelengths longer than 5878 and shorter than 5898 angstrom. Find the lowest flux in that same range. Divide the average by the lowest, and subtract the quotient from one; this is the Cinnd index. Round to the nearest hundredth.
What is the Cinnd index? -0.10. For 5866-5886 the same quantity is -0.14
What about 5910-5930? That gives -0.05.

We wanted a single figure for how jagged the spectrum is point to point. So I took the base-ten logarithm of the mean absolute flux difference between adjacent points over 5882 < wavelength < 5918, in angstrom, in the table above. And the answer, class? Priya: -0.35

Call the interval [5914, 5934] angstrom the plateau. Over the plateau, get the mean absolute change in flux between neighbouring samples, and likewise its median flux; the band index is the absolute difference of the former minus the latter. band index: 8.55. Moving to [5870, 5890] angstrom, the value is 7.89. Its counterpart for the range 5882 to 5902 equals 6.70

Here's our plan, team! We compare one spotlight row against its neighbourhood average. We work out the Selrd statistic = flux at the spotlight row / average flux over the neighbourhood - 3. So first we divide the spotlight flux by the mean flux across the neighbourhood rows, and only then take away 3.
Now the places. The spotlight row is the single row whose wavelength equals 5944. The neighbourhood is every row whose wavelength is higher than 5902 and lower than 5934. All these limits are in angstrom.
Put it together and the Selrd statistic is -1.91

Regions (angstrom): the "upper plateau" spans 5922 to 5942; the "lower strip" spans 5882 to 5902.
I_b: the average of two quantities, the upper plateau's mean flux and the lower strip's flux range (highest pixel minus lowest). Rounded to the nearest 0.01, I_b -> 5.22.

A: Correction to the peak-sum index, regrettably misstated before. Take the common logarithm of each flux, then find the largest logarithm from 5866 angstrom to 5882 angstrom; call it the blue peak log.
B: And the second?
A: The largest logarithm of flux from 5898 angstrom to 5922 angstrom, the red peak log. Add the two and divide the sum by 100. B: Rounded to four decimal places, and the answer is 0.0190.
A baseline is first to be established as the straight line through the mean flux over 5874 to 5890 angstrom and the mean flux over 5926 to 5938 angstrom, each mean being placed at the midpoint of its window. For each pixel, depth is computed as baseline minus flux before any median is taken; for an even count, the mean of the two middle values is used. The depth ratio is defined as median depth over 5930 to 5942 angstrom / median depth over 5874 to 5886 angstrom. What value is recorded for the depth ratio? 0.0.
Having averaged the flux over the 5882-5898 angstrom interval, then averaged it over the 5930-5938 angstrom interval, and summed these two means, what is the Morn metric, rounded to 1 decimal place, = 15.9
